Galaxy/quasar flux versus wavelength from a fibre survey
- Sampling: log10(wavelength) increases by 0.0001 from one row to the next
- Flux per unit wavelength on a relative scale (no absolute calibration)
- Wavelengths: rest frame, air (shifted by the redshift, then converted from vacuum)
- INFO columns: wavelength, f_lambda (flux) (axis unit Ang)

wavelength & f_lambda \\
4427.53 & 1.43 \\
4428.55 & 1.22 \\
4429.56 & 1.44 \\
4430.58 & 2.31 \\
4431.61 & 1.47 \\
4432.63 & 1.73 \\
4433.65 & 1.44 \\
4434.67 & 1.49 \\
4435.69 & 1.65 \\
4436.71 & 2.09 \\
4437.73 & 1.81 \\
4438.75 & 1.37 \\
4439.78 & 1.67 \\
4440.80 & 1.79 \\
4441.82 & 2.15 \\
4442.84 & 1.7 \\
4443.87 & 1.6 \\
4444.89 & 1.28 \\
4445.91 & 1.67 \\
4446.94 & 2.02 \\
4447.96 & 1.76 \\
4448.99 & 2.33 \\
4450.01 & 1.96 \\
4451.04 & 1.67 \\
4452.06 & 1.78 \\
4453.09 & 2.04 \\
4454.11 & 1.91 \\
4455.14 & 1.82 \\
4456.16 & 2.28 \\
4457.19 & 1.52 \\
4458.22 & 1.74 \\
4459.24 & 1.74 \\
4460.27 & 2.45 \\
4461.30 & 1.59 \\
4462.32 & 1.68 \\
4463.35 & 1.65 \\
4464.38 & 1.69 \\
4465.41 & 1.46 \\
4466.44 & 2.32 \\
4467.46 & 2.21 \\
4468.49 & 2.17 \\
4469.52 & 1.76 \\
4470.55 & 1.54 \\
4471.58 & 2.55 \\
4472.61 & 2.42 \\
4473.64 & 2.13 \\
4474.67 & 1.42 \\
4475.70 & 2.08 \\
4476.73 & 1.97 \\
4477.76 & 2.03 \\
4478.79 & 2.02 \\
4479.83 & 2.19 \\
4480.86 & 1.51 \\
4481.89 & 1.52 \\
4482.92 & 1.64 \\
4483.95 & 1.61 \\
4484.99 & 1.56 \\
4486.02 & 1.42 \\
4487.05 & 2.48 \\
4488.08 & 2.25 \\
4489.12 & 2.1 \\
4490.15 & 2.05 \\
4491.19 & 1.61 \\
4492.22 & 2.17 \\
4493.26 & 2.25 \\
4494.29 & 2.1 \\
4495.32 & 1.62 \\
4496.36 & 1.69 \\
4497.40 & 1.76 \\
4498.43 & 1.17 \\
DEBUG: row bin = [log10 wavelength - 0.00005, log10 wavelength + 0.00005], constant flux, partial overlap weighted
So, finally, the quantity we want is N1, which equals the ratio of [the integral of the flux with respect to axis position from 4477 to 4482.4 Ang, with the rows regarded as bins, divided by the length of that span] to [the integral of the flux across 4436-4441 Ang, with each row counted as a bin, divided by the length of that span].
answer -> 1.07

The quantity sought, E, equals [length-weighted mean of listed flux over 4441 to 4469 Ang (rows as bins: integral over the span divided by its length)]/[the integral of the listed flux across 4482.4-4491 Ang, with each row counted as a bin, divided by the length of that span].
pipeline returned 0.99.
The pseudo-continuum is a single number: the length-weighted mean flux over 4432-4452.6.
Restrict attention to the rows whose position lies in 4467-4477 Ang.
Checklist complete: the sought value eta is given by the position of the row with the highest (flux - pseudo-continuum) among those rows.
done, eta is 4471.58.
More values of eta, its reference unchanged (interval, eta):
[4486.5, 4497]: 4487.05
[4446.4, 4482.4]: 4471.58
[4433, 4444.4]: 4441.82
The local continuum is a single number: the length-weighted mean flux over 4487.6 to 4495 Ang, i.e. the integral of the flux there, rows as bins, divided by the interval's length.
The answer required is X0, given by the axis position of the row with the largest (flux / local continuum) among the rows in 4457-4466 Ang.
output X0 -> 4460.27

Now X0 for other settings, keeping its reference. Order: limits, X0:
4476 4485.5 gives 4479.83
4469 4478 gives 4471.58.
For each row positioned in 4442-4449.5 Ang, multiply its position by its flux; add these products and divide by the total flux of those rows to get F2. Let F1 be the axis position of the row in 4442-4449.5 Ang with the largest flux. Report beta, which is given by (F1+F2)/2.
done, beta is 4447.6 Ang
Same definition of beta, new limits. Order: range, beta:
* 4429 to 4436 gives 4431.6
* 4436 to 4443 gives 4440.8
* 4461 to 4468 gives 4465.5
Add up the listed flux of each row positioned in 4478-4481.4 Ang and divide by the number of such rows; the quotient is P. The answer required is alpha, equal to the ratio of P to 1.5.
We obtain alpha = 1.27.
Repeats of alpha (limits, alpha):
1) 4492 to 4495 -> 1.45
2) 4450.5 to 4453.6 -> 1.22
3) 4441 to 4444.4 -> 1.21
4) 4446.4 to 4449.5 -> 1.36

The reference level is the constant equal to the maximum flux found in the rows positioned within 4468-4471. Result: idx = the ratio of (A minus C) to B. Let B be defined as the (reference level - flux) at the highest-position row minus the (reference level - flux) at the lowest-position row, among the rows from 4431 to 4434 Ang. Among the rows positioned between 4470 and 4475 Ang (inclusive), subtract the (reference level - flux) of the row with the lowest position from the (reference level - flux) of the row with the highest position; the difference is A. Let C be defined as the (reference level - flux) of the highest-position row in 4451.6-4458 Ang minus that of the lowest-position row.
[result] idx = -5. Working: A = 0.12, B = 0.03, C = 0.26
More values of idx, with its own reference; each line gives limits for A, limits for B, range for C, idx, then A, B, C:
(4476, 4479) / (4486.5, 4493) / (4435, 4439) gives -1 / -0.05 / 0.31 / 0.28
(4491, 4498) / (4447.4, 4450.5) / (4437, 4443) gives 1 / -0.15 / -0.20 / 0.11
